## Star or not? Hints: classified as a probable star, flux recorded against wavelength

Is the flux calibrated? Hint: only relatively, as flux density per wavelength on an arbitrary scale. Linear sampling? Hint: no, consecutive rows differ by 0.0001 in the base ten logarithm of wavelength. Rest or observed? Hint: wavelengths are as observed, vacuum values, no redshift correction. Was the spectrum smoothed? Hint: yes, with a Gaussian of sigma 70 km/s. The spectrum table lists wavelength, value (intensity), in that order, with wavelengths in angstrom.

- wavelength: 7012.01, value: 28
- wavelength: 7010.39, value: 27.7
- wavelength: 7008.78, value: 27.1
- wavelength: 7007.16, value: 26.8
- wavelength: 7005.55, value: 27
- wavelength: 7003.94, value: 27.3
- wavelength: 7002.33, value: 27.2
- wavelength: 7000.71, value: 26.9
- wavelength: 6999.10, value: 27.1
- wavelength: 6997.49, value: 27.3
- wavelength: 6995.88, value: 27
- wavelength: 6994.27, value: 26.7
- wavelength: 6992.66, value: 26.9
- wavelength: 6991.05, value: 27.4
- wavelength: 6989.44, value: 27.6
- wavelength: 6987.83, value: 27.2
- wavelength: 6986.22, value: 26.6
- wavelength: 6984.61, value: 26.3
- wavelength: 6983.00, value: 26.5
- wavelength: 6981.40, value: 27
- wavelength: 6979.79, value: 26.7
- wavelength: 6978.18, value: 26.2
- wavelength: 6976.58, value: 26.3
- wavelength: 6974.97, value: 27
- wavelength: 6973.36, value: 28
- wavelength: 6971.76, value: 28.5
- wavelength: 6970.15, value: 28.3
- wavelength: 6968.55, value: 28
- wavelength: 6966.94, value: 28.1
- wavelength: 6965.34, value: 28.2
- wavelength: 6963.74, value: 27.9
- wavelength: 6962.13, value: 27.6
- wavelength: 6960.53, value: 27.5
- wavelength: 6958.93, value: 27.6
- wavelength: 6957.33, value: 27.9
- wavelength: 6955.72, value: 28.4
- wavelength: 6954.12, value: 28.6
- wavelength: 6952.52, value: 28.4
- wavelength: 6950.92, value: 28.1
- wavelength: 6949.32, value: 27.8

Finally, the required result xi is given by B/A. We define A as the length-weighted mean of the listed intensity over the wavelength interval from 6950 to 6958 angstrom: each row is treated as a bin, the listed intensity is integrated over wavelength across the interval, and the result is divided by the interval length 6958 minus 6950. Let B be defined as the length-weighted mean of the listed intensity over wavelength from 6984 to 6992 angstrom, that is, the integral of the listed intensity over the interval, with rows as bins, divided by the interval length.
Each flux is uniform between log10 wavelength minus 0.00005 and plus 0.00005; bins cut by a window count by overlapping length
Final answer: 0.96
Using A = 28.3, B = 27.0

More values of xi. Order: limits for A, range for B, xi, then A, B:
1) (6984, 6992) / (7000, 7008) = 1.00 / 27.0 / 27.0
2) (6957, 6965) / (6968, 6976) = 1.01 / 27.7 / 27.9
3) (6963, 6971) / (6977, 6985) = 0.94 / 28.1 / 26.6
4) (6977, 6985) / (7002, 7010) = 1.02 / 26.6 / 27.1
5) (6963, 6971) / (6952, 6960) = 1.00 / 28.1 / 28.1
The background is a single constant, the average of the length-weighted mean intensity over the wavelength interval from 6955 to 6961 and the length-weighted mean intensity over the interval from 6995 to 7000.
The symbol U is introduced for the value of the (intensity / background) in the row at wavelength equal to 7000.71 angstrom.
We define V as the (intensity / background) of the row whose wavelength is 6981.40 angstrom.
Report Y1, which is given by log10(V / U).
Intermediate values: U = 0.978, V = 0.98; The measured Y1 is 0.002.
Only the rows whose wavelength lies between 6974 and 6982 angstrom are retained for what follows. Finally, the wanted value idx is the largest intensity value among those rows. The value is 27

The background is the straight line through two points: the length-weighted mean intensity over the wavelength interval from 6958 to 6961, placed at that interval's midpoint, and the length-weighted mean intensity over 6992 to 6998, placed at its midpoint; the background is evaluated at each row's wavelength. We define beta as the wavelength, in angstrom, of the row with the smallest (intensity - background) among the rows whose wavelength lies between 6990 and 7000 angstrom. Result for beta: 6994.27 angstrom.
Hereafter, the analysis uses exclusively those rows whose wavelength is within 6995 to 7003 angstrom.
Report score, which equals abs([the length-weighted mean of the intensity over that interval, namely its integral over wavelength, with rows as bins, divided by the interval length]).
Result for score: 27.1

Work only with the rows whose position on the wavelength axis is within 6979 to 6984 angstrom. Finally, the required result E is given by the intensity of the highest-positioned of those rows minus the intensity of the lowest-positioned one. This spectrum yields -0.2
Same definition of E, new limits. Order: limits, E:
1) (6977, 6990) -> 1.4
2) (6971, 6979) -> -2.3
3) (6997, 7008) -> -0.5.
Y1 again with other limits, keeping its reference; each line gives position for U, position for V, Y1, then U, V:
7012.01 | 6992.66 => -0.017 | 1.018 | 0.98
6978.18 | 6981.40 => 0.013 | 0.953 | 0.98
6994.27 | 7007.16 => 0.002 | 0.971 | 0.97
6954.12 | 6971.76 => -0.002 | 1.040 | 1.04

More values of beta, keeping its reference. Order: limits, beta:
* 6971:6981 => 6978.18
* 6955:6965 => 6960.53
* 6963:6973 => 6963.74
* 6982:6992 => 6984.61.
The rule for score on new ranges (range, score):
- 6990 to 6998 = 27.1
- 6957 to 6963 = 27.6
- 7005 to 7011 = 27.1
